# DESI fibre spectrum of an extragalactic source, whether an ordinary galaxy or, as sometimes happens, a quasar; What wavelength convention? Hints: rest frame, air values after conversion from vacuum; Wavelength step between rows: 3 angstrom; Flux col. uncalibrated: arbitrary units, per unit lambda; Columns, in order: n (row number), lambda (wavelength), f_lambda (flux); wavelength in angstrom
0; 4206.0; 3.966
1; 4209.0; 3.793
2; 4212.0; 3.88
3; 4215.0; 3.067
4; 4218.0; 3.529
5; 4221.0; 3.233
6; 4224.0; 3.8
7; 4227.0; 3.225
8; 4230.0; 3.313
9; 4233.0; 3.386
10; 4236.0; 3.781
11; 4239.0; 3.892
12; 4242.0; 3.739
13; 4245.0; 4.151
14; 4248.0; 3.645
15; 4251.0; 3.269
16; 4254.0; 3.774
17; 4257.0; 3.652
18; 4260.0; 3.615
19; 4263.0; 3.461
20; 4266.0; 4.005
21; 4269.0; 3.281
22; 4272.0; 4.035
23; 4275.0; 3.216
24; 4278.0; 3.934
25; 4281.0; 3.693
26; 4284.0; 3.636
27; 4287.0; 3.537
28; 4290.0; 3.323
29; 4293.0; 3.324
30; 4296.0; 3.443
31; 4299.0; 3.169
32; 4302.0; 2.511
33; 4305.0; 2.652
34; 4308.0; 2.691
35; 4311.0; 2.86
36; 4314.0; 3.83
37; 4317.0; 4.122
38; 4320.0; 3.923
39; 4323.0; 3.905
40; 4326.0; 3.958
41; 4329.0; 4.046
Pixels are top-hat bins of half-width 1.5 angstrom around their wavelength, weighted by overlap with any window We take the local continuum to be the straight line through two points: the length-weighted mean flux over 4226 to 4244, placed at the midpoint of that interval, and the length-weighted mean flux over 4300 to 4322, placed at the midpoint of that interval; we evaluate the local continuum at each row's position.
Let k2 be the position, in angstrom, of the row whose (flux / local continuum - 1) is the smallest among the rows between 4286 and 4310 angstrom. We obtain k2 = 4302.0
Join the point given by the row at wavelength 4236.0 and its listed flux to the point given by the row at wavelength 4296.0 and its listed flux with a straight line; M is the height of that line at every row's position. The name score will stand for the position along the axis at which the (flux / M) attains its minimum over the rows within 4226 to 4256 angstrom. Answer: 4227.0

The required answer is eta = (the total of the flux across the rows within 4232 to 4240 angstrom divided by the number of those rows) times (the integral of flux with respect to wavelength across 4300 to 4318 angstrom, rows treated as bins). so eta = 205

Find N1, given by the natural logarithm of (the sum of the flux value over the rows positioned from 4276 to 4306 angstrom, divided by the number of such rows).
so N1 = 1.20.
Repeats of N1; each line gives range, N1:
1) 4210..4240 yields 1.26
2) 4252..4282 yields 1.30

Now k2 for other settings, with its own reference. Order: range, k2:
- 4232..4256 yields 4251.0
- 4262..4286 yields 4275.0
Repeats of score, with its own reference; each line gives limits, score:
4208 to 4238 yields 4215.0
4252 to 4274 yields 4269.0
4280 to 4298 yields 4290.0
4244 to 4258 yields 4251.0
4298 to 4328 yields 4302.0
